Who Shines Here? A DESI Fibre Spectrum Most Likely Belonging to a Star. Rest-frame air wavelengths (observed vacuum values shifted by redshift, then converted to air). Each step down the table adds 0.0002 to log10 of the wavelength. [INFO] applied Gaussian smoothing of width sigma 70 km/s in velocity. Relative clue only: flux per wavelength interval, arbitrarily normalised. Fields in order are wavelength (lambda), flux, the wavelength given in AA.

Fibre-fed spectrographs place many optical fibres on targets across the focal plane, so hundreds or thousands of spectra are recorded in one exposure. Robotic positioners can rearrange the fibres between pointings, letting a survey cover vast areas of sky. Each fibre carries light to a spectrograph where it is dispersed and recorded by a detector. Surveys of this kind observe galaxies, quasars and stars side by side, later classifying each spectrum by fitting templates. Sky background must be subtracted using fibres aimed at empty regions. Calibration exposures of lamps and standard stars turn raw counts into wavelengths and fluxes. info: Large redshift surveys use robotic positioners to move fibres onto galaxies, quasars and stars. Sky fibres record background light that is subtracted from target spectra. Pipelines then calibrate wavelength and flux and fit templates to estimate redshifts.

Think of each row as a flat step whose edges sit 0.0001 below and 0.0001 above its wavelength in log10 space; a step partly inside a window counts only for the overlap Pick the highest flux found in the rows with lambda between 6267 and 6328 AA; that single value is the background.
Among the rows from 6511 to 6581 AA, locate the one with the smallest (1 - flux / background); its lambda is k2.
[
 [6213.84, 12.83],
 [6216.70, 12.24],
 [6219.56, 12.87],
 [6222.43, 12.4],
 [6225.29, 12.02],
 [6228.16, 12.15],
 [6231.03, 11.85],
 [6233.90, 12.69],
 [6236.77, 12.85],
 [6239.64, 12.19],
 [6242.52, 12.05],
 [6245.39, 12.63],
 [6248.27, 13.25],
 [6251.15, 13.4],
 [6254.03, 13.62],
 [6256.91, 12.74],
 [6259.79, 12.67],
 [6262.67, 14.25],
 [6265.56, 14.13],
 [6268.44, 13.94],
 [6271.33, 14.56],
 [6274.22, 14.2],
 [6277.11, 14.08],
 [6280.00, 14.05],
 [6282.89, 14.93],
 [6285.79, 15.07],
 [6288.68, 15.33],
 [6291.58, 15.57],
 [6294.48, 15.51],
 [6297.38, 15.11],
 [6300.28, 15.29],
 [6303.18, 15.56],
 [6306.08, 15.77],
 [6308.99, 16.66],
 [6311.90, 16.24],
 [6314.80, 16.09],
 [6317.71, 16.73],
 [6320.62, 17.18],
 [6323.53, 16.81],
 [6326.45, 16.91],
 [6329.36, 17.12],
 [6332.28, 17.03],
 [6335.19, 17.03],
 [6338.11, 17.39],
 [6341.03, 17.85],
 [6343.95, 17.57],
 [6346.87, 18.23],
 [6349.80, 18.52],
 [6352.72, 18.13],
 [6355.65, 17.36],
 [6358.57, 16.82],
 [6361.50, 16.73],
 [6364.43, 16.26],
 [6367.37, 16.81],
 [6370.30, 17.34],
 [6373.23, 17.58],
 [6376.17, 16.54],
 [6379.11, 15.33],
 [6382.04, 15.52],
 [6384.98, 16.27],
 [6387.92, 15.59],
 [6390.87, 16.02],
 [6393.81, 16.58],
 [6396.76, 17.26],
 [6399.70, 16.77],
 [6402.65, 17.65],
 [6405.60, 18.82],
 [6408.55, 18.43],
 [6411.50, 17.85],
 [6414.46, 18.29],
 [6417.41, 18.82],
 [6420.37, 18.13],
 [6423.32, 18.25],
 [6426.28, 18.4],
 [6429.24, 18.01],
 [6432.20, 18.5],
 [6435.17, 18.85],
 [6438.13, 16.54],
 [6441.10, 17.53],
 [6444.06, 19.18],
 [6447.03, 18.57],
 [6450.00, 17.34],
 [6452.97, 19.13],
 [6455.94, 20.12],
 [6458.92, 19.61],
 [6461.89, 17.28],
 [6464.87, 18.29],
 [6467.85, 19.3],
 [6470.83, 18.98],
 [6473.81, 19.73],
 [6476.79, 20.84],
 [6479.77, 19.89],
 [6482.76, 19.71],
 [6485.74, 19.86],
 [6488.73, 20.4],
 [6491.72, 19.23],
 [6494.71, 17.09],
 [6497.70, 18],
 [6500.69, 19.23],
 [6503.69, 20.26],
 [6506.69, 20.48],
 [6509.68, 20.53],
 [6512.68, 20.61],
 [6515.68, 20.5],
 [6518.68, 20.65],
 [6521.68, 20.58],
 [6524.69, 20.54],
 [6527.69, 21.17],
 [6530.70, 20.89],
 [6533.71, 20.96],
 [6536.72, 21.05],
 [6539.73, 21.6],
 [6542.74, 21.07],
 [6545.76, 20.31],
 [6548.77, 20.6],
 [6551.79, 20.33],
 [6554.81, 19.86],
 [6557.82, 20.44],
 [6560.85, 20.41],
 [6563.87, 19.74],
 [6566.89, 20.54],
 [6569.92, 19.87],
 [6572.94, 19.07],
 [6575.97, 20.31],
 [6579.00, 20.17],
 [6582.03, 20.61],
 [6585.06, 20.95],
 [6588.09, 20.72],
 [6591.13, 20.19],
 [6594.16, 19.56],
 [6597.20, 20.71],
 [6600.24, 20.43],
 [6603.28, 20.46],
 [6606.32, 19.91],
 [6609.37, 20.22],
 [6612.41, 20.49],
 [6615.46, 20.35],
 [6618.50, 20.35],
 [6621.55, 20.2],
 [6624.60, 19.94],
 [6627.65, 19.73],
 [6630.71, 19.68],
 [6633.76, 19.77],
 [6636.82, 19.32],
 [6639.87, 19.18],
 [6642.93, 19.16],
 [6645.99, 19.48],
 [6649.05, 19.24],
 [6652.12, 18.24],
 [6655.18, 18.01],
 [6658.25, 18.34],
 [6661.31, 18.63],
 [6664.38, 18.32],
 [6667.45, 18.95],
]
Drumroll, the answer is 6539.73 AA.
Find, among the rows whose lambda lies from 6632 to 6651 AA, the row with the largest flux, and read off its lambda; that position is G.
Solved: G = 6633.76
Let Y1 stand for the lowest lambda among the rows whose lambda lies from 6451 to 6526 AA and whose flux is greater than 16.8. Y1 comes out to 6452.97 AA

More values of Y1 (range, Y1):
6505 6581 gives 6506.69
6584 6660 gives 6585.06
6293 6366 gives 6320.62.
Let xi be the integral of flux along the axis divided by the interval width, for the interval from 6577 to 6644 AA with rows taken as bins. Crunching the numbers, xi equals 20.1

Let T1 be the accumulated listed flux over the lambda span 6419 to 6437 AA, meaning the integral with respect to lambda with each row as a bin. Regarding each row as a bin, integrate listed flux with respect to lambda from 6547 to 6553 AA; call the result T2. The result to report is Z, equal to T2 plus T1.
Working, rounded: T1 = 330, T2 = 123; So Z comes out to 453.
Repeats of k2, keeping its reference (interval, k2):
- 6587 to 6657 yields 6588.09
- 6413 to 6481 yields 6476.79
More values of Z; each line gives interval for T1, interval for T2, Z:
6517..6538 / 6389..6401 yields 637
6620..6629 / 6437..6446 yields 340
